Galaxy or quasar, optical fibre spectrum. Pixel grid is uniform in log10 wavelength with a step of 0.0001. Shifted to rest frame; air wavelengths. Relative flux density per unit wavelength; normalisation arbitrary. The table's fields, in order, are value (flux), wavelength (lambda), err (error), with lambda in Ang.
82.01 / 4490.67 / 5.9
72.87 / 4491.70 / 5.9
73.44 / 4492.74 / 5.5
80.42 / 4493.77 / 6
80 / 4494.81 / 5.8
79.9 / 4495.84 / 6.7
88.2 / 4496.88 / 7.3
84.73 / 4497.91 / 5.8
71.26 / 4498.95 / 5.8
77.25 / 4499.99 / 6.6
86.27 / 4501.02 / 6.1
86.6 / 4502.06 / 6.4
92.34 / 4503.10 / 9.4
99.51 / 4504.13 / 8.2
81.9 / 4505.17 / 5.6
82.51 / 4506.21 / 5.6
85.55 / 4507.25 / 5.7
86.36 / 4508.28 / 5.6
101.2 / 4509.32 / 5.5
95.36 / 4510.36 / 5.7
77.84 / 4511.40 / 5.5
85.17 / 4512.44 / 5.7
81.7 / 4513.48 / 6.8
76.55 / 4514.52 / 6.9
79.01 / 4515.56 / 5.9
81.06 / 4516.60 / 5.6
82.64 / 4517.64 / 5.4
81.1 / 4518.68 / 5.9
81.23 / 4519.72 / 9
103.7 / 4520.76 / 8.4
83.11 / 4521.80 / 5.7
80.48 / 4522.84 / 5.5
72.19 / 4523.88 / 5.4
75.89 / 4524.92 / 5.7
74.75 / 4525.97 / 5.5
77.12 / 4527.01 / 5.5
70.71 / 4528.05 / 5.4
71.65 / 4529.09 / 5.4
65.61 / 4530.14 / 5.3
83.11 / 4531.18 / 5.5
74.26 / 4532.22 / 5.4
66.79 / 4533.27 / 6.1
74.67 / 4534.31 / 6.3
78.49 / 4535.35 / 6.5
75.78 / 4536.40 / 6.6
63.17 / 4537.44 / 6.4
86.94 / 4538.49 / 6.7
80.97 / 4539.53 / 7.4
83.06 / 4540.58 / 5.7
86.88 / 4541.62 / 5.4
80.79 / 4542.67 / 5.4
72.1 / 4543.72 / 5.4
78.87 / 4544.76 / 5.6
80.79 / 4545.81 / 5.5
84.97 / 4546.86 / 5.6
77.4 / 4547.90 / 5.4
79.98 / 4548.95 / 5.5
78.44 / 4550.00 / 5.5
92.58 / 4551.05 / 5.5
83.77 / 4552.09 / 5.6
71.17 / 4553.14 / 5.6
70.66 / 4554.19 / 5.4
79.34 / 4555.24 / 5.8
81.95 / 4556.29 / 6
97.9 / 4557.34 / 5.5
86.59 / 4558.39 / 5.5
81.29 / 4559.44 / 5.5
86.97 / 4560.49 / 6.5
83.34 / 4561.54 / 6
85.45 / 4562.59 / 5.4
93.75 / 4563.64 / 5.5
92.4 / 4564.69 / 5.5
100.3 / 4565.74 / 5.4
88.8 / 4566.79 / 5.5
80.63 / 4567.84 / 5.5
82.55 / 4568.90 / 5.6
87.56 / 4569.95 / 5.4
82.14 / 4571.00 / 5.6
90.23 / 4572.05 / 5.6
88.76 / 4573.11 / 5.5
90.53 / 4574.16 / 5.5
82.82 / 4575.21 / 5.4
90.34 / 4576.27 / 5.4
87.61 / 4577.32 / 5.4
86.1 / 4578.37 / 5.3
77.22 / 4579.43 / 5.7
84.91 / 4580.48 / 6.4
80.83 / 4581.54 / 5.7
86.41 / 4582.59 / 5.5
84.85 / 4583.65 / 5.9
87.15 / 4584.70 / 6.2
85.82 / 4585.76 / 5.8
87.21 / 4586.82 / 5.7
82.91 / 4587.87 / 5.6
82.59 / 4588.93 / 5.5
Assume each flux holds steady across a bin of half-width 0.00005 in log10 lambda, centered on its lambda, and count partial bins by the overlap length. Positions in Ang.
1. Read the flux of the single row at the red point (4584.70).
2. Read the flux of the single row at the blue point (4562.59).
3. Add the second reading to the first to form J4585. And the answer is 173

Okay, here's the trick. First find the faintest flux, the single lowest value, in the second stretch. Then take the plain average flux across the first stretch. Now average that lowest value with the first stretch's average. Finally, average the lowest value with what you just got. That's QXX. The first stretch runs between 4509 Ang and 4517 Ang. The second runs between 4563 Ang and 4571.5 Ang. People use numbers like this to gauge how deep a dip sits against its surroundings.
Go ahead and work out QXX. 82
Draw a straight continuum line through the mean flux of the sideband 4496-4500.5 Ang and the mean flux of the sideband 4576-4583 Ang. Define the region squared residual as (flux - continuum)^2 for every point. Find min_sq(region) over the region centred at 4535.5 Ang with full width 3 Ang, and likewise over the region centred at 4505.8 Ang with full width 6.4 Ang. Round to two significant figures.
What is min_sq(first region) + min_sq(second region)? 16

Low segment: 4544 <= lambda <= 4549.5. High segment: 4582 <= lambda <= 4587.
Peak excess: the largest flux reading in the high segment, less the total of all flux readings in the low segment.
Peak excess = -315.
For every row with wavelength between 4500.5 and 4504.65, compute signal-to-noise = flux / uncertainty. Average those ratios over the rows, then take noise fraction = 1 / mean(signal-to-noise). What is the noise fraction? 0.081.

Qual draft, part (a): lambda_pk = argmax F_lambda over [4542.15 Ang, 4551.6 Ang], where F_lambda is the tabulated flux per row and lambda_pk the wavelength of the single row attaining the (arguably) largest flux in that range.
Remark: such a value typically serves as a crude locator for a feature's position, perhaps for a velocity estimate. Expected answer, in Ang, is 4551.05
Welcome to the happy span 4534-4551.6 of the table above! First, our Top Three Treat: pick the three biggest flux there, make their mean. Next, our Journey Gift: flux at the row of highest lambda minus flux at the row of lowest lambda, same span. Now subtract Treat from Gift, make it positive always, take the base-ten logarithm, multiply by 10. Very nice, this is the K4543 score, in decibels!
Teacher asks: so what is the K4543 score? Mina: 18.5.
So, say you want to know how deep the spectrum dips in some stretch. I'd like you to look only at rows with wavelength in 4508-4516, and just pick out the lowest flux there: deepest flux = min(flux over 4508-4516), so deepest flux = 76.55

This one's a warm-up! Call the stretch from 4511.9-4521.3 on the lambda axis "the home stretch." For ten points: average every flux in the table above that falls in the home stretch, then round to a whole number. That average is 84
